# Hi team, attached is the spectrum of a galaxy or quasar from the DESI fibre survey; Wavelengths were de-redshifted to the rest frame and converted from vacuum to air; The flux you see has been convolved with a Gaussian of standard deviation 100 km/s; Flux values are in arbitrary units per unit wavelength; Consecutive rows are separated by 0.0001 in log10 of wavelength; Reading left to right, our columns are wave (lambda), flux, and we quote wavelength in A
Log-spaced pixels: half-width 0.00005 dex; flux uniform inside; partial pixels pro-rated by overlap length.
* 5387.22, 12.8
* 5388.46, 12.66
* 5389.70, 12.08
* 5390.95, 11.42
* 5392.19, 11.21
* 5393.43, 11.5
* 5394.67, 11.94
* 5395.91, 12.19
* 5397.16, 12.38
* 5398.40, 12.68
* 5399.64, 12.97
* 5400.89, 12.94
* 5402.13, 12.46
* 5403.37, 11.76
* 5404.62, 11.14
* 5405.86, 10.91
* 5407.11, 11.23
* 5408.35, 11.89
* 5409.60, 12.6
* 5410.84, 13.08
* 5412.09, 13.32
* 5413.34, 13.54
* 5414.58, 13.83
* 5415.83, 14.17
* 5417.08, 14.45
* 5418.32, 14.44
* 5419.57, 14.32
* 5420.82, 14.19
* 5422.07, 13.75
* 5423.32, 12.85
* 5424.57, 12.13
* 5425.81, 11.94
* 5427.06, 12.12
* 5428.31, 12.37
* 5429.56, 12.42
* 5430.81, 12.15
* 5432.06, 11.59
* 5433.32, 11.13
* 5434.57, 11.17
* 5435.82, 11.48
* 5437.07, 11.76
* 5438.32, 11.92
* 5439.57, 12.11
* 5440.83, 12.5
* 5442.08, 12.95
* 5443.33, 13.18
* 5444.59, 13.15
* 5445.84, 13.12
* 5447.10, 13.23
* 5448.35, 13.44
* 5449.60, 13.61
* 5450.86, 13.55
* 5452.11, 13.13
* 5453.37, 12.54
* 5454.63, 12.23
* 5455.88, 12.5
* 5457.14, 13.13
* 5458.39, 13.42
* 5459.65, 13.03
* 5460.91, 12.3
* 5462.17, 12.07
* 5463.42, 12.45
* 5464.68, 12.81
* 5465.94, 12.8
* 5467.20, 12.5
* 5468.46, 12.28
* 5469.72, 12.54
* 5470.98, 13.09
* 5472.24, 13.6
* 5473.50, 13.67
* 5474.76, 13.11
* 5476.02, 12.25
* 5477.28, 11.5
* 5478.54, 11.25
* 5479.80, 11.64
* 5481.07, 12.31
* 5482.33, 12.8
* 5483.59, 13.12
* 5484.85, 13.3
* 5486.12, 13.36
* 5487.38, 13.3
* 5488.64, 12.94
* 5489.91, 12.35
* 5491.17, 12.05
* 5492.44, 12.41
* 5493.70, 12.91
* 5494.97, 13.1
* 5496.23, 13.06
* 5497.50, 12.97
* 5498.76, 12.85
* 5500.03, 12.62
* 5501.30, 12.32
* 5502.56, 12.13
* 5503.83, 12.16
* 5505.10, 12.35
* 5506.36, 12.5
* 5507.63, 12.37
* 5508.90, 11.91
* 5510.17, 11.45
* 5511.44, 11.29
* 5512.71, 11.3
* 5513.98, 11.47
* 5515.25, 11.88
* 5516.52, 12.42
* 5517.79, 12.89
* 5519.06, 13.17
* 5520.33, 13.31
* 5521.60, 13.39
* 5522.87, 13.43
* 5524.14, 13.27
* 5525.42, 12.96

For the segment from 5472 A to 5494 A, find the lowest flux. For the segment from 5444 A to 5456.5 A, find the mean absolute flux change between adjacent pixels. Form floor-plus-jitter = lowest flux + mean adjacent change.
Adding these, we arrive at 11.5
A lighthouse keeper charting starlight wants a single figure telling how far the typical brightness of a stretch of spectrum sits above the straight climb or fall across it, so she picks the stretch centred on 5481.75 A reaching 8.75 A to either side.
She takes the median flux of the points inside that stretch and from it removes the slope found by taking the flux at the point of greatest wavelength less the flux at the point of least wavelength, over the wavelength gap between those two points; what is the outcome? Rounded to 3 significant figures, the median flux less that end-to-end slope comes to 13.0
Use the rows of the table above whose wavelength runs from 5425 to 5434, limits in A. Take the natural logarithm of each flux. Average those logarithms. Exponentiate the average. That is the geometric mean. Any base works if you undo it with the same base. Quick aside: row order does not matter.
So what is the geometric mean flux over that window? 12.0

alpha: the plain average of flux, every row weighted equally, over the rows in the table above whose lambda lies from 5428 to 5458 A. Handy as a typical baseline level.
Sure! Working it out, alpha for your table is 12.5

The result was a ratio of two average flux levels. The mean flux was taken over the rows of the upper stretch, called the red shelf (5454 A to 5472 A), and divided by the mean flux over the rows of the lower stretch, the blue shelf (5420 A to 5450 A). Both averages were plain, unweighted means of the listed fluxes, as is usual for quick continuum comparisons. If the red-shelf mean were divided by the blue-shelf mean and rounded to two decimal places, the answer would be 1.01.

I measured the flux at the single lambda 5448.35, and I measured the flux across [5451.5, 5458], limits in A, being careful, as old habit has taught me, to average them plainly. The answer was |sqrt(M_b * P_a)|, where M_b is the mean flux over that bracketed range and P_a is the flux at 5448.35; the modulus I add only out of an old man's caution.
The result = 13.1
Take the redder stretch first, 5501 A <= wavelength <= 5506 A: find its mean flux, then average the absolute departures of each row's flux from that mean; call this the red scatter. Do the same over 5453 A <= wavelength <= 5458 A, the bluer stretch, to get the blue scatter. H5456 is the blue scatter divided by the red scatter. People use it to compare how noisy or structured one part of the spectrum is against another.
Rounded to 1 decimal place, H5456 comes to 2.8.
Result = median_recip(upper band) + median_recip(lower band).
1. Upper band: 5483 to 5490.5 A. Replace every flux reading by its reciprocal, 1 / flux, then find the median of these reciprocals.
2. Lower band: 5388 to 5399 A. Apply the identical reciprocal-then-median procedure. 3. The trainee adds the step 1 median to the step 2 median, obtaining 0.158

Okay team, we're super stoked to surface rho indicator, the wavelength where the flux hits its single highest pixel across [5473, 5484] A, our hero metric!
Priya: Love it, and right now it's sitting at 5473.50 A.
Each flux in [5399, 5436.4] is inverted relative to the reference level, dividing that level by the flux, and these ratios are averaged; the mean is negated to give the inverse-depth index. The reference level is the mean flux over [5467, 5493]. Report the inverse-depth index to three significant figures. -1.01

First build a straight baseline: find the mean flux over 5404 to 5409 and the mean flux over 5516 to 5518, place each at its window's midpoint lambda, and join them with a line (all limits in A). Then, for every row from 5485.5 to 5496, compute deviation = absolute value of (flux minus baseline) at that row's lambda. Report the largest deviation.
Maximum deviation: 1.1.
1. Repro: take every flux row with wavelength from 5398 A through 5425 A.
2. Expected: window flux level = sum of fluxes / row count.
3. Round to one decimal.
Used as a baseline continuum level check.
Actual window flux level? 12.9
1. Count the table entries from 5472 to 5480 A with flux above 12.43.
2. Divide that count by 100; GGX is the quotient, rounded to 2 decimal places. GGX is 0.03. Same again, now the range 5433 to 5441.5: 0.01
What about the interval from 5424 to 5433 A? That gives 0.00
